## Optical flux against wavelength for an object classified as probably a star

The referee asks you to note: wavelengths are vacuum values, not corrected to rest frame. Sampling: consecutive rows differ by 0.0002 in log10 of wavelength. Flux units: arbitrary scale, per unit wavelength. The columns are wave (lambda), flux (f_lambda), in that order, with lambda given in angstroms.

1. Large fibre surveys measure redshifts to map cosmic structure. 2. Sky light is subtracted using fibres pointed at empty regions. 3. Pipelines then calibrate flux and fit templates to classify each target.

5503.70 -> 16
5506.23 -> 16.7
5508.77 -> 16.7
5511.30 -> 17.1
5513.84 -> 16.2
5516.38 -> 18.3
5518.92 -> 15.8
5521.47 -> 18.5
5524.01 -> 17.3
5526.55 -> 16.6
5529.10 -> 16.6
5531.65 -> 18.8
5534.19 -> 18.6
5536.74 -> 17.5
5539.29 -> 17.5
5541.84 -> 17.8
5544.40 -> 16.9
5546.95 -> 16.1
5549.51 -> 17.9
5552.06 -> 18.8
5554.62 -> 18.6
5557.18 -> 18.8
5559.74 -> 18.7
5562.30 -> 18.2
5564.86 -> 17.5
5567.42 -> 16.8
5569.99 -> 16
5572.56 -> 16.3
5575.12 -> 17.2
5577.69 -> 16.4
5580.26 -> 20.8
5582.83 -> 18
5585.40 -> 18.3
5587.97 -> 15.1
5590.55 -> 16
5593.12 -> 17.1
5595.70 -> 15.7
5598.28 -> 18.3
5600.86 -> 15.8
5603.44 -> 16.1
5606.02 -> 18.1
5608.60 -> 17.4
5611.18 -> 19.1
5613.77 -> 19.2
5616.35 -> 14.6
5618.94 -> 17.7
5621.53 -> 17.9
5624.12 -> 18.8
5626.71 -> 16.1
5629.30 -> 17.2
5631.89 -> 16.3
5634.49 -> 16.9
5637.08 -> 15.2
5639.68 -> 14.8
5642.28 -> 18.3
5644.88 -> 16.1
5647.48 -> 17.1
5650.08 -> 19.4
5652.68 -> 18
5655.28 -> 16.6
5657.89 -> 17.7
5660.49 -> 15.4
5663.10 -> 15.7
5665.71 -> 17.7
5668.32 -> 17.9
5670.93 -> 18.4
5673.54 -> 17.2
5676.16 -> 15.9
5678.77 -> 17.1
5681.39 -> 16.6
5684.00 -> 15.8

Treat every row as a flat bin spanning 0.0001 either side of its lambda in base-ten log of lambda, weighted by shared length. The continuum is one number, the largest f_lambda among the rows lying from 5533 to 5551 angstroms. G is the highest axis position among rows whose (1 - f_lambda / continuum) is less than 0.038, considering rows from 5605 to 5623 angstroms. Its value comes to 5621.53 angstroms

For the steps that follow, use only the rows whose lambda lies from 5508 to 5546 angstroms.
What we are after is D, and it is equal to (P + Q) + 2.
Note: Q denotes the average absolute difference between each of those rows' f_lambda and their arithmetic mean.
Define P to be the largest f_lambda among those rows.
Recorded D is 21.5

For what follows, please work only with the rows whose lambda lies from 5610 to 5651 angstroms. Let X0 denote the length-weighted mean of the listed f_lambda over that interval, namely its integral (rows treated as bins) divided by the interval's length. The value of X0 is 17.1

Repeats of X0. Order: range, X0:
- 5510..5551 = 17.4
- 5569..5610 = 17.1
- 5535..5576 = 17.6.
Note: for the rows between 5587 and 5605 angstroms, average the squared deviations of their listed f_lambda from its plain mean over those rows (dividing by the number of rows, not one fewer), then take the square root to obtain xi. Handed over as 1.0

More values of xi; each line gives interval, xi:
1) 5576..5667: 1.4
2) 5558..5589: 1.4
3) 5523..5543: 0.8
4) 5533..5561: 0.8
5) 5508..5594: 1.2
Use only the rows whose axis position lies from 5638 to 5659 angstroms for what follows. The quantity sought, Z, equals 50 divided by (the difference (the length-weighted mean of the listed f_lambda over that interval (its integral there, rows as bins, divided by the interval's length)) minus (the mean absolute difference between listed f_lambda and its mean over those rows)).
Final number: 3.10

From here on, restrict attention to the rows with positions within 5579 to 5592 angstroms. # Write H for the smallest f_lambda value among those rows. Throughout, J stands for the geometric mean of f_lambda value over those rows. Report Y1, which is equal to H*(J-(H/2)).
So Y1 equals 151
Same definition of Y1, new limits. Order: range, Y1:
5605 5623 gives 151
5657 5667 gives 137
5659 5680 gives 141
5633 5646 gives 130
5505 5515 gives 139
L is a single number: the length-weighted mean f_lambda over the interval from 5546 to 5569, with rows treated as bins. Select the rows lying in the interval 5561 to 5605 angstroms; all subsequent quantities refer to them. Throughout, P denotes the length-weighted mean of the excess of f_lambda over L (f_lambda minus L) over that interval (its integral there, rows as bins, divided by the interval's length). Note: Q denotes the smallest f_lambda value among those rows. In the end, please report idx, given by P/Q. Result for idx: -0.059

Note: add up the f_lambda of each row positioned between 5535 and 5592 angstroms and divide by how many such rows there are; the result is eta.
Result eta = 17.5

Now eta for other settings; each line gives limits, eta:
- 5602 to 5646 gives 17.0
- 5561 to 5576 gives 17.0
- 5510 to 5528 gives 17.1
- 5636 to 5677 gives 17.0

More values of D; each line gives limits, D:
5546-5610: 23.9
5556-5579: 21.7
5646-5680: 22.3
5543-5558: 21.7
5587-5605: 21.1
